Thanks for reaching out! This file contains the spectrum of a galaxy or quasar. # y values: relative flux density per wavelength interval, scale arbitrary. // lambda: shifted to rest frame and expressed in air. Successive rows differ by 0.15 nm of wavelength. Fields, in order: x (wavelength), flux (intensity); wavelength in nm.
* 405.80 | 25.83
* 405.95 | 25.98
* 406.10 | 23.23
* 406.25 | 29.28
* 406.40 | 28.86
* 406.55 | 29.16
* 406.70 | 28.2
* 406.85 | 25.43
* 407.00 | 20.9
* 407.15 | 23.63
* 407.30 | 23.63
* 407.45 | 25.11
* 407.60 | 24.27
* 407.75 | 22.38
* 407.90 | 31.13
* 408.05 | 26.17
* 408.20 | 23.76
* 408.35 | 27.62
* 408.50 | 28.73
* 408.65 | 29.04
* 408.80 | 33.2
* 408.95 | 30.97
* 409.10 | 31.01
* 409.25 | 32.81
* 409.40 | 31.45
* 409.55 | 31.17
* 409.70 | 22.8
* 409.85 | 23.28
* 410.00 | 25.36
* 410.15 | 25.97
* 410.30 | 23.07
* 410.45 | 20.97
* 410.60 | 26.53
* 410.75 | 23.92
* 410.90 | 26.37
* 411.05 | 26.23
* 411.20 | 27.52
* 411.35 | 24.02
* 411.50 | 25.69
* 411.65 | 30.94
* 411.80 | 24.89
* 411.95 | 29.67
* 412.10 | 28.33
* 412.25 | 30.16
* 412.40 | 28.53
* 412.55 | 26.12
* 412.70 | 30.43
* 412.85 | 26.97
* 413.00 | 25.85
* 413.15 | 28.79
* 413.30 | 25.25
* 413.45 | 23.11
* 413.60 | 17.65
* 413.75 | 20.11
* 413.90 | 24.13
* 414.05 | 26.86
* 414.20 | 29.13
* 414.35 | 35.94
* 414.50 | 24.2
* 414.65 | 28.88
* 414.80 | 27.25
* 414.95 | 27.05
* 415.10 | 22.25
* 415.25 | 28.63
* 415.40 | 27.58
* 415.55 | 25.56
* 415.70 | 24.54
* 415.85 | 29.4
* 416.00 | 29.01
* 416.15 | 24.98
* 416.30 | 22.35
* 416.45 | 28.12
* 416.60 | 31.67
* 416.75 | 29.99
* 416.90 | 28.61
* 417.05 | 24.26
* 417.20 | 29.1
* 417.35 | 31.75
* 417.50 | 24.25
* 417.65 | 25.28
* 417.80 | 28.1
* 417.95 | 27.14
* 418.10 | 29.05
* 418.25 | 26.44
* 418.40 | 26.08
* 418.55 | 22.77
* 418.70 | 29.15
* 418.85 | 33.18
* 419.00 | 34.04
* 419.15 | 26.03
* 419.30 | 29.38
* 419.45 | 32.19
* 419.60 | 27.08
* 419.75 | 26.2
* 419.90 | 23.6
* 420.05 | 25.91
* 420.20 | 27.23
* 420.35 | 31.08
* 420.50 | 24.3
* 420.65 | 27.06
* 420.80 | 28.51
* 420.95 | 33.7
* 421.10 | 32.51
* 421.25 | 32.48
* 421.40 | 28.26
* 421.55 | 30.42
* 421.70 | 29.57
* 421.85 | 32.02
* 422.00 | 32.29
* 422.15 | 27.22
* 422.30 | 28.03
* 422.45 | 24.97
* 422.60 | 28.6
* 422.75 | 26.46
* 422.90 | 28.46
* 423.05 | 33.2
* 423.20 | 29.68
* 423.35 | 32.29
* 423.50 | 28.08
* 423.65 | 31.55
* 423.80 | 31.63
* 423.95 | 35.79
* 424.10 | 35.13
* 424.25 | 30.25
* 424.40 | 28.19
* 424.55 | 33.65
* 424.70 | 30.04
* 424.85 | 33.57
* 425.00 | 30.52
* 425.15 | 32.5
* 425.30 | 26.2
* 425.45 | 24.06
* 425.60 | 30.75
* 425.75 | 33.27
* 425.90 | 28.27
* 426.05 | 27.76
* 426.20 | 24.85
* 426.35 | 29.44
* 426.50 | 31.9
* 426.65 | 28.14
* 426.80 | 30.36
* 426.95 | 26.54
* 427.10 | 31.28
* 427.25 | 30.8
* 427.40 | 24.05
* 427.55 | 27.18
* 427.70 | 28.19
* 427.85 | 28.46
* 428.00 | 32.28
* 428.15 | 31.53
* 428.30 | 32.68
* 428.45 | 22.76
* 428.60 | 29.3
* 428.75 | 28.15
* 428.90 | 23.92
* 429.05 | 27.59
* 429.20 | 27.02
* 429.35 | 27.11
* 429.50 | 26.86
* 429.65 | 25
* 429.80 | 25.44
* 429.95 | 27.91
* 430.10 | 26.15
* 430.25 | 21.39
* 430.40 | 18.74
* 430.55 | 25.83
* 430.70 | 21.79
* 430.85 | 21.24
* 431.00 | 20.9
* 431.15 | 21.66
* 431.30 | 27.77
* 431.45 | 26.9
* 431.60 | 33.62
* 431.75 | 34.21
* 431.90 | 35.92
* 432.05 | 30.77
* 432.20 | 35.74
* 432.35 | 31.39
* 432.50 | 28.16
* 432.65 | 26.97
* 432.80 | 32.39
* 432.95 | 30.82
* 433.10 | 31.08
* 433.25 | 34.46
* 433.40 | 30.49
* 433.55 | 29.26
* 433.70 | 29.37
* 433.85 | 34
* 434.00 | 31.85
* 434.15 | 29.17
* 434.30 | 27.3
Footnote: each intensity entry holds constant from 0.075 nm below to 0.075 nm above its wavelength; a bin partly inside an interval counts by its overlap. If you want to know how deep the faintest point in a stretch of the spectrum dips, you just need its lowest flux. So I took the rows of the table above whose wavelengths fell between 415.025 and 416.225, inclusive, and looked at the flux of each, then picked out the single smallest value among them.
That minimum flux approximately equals 22.25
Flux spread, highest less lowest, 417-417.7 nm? 7.5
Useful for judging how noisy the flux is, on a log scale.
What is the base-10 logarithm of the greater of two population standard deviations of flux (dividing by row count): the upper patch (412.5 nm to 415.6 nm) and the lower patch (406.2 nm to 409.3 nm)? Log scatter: 0.57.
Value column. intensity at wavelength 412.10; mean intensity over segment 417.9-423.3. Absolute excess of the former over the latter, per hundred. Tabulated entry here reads 0.004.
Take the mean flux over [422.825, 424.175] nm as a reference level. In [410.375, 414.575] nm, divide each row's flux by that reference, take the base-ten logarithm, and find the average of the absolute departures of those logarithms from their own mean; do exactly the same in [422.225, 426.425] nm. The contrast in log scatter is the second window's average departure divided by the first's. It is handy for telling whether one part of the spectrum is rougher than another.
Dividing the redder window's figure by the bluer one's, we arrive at 0.84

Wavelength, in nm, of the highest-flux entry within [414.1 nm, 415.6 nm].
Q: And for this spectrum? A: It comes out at 414.35 nm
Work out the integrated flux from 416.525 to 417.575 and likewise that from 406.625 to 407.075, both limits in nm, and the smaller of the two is 11.2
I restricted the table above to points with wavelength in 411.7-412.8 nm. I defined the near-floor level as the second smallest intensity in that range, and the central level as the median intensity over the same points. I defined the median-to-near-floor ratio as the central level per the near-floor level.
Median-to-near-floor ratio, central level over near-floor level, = 1.09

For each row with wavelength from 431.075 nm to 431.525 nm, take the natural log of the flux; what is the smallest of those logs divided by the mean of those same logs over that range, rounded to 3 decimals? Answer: 0.952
